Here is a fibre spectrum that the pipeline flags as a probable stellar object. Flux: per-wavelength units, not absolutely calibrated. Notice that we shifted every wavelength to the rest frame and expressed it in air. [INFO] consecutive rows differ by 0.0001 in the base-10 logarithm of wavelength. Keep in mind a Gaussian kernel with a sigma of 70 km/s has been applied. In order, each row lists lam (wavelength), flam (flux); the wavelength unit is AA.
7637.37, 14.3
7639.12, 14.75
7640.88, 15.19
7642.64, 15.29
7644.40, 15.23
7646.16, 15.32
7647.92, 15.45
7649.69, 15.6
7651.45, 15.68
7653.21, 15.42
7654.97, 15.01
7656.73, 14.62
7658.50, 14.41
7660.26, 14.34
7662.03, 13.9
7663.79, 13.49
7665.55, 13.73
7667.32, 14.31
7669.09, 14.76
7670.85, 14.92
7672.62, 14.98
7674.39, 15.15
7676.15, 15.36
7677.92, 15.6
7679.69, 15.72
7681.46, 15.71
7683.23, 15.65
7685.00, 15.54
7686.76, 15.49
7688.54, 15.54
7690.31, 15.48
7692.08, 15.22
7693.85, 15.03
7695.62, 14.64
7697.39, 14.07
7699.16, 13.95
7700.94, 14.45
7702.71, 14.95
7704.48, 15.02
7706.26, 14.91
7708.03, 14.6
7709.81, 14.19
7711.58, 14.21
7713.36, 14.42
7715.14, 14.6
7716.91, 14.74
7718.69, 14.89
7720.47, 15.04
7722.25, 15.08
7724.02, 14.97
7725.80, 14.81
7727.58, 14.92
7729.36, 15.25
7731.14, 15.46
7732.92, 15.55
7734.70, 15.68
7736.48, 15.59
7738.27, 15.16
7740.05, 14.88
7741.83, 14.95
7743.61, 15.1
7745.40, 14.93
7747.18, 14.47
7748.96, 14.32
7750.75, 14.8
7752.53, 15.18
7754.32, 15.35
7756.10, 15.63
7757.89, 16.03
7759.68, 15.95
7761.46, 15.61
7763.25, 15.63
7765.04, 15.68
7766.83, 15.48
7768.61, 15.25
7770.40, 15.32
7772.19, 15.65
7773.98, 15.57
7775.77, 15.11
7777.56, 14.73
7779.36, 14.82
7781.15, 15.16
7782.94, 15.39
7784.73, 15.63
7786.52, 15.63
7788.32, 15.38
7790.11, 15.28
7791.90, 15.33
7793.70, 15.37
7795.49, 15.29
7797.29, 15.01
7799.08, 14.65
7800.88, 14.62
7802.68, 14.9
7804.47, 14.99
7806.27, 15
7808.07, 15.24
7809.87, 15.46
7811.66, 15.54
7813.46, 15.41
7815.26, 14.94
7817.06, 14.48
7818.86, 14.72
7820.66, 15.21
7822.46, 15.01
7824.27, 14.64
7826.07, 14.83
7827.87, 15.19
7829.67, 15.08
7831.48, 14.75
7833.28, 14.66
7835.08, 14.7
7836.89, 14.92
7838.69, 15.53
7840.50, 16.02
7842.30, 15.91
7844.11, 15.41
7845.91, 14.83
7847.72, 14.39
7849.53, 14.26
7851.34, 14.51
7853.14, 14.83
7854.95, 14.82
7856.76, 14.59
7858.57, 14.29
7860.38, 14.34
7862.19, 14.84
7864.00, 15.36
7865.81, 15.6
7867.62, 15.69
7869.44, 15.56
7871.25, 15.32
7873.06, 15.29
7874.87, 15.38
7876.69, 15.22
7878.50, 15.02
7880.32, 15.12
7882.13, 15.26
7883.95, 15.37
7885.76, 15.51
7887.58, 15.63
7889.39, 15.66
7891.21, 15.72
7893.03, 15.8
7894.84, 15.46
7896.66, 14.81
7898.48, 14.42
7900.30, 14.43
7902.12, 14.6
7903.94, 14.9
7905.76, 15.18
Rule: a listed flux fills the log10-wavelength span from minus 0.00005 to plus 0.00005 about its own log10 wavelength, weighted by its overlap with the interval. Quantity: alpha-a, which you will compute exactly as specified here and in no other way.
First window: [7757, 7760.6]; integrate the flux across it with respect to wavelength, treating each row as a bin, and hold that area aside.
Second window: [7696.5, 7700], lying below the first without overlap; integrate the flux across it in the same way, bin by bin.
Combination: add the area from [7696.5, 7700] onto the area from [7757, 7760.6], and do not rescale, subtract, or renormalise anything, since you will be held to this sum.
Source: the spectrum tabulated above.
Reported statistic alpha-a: 107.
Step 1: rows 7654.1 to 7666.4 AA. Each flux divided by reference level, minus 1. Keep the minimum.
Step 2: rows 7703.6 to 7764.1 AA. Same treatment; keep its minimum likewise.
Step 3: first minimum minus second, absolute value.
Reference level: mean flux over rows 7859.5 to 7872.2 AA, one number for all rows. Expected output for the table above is 0.046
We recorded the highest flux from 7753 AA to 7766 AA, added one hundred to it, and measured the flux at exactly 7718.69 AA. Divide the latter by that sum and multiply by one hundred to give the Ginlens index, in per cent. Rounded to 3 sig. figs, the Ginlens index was 12.8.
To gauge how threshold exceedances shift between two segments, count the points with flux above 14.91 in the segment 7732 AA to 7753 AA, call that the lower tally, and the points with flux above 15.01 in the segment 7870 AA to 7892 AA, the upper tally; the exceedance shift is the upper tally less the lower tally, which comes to 4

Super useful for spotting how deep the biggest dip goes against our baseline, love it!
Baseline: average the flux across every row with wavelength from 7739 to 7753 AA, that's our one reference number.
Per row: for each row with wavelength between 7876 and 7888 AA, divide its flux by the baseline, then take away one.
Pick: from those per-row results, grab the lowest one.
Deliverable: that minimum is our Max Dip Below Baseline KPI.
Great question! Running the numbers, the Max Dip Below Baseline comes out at 0.013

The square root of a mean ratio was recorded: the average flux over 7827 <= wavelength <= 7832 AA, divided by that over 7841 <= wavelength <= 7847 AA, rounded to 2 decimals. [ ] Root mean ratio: 0.99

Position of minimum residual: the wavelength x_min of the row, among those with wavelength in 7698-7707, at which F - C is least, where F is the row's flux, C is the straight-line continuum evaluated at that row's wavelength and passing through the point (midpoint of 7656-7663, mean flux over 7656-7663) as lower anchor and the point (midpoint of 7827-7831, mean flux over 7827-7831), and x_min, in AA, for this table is 7699.16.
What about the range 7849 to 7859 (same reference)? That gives 7858.57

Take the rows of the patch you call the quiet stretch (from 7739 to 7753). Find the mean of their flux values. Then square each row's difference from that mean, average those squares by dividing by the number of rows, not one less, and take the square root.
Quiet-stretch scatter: 0.28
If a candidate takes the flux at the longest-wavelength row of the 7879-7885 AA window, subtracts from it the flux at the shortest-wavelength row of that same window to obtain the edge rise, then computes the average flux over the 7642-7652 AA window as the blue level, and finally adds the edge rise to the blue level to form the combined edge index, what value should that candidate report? 15.7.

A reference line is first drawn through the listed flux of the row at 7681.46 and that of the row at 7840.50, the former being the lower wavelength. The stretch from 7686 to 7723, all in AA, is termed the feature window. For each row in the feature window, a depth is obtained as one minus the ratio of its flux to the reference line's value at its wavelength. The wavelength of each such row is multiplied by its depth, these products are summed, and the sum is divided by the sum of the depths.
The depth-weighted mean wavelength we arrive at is 7706.4 AA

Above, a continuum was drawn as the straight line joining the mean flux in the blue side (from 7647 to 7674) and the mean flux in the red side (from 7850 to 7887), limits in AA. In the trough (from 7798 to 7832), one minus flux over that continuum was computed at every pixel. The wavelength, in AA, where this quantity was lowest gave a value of 7811.66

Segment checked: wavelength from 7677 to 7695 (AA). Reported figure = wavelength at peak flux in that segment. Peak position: 7679.69 AA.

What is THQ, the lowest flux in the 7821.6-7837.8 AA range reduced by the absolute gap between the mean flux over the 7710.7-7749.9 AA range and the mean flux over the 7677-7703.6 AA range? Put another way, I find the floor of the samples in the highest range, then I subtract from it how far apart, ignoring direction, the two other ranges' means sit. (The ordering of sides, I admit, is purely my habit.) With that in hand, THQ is 14.5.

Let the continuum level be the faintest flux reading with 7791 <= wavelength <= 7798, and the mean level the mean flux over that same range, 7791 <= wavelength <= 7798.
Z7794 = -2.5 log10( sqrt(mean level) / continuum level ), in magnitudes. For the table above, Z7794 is 1.46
